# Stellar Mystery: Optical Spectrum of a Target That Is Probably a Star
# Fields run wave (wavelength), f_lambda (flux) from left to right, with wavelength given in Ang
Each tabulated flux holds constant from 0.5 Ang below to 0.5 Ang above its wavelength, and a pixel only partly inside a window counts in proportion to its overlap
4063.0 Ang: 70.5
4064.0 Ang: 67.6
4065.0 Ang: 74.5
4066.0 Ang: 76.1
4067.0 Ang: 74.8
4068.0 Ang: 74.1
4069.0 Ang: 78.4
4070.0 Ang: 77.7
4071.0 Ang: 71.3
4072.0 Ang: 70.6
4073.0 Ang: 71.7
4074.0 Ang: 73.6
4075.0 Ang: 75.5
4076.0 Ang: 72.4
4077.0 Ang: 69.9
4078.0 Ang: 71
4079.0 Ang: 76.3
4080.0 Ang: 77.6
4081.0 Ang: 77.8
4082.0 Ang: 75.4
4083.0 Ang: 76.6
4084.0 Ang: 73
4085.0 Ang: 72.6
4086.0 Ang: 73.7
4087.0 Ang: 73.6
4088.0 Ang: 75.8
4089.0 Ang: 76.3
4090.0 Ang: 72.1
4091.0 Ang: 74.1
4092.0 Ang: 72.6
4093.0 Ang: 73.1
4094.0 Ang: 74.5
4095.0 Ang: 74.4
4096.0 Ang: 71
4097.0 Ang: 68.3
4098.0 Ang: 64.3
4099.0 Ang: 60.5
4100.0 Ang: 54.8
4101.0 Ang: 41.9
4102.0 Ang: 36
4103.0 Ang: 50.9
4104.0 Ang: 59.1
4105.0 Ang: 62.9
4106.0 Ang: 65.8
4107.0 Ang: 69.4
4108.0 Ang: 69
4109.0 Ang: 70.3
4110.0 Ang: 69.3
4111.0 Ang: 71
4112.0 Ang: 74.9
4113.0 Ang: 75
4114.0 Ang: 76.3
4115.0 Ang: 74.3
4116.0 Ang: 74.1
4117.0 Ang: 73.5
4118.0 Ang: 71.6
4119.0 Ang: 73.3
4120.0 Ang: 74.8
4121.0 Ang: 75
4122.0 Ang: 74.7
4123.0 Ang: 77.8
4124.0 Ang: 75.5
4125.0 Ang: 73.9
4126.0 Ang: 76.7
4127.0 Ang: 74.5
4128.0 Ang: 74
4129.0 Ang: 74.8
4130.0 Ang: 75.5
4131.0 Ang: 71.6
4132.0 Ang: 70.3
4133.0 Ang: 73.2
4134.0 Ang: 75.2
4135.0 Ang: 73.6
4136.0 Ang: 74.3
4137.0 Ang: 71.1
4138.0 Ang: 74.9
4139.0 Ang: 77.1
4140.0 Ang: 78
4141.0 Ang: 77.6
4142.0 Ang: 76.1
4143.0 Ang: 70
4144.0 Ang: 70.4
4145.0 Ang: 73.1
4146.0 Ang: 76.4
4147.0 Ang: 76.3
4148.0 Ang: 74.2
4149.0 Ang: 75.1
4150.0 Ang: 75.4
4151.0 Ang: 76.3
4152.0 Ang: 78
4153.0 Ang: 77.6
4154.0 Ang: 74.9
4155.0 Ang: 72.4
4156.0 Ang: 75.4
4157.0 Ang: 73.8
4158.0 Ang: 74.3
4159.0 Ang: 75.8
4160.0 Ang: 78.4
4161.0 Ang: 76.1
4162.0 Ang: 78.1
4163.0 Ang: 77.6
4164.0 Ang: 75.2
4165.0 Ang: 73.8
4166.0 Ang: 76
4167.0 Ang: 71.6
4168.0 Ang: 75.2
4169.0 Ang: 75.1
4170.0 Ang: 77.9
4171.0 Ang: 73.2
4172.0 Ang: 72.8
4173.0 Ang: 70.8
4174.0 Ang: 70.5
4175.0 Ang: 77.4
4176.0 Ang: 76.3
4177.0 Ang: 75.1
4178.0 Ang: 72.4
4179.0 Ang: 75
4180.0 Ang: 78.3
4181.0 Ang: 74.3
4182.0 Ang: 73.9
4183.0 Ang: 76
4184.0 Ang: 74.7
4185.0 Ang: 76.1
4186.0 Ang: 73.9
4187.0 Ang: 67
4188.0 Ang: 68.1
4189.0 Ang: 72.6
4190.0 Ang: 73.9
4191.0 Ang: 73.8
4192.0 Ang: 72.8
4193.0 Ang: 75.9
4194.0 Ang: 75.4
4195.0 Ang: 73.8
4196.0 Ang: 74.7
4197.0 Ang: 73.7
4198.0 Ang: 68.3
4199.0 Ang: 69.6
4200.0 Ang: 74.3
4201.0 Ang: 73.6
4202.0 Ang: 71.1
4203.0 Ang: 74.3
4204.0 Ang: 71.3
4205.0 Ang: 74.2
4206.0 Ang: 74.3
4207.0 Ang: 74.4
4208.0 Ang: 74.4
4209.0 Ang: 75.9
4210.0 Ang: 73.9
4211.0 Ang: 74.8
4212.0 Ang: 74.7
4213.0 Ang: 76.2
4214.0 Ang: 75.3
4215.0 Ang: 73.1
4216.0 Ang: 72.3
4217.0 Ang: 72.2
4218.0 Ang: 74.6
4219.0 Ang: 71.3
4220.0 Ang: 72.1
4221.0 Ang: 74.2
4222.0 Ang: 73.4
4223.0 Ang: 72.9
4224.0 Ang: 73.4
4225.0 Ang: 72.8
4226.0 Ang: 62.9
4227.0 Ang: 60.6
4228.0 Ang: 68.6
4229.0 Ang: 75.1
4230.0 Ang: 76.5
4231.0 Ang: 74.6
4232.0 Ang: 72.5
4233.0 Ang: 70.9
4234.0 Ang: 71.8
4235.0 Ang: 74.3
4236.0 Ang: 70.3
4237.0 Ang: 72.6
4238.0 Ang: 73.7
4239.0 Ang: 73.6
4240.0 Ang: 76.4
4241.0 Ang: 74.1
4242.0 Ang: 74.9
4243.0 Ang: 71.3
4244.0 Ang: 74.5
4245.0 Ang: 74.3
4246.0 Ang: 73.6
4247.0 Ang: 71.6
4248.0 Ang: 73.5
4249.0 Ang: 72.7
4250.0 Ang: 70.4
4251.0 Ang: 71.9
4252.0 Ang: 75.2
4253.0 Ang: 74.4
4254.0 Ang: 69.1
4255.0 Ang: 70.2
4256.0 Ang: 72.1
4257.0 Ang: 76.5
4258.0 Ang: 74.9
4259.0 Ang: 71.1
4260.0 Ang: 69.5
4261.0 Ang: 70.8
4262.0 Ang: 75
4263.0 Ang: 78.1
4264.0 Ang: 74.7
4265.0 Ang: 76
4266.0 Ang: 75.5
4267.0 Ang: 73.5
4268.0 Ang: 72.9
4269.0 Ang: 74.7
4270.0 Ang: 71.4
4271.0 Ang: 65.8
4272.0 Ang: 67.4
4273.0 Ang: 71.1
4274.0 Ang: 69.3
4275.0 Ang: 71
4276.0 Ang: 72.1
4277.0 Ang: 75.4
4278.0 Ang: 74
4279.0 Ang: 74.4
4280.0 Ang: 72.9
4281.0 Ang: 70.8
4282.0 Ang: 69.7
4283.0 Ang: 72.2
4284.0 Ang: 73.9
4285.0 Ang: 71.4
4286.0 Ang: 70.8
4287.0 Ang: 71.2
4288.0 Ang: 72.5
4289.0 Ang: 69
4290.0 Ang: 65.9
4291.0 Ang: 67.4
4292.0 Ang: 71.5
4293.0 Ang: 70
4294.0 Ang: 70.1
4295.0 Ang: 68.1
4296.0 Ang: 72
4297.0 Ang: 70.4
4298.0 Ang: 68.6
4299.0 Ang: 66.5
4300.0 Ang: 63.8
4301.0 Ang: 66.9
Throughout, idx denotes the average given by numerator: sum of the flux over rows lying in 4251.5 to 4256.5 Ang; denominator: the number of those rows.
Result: 72.2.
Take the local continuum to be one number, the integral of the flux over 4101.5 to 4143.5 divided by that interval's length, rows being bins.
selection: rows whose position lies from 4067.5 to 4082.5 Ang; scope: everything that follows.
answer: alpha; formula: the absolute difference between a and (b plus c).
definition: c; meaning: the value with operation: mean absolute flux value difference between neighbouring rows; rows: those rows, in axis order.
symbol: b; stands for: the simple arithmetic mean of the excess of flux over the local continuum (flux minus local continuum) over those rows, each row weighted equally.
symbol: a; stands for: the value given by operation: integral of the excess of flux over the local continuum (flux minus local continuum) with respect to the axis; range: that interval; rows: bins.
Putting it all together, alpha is 34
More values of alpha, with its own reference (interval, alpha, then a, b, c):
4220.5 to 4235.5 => 2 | 1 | 0.0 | 2.82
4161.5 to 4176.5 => 42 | 48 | 3.2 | 2.34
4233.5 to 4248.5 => 23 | 27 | 1.8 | 1.96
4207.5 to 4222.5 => 31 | 35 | 2.3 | 1.39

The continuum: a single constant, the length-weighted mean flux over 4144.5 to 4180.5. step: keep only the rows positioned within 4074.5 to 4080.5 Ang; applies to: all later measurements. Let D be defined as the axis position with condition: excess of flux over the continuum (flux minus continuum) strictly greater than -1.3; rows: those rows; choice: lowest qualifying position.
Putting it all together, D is 4075.0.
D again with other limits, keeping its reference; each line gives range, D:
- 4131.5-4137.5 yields 4134.0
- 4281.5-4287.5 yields 4284.0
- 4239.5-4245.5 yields 4240.0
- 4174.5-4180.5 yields 4175.0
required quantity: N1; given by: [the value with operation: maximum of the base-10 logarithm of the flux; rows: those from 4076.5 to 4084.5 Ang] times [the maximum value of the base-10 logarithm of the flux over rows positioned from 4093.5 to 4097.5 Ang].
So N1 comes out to 3.540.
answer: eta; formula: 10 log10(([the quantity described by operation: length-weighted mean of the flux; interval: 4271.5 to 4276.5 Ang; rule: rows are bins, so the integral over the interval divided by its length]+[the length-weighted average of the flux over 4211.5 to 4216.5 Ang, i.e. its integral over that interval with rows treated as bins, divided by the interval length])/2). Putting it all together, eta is 18.6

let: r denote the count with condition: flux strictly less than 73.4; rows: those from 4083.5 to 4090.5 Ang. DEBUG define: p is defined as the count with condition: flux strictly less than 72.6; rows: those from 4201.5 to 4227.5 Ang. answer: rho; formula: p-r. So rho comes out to 5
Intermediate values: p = 8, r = 3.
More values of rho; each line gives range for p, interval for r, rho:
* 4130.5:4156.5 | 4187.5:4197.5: 3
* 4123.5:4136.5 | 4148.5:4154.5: 2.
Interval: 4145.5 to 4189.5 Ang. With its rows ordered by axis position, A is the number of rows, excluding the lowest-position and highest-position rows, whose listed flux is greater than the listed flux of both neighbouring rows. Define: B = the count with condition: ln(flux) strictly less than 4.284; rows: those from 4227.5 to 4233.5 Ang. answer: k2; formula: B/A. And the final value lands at 0.27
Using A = 11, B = 3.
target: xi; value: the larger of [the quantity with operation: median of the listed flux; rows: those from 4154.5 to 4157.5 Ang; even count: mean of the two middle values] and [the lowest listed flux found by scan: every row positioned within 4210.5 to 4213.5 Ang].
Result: 74.7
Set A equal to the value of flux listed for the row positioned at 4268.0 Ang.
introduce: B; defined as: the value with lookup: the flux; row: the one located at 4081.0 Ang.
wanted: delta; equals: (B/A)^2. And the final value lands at 1.14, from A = 72.9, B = 77.8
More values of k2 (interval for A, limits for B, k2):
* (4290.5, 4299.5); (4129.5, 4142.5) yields 1.00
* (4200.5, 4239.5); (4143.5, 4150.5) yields 0.10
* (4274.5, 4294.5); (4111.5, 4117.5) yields 0.00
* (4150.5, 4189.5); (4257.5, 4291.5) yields 1.82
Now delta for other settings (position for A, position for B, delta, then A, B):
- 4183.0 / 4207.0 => 0.96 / 76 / 74.4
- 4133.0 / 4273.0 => 0.94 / 73.2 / 71.1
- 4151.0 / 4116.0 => 0.94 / 76.3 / 74.1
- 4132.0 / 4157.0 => 1.10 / 70.3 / 73.8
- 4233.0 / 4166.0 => 1.15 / 70.9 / 76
